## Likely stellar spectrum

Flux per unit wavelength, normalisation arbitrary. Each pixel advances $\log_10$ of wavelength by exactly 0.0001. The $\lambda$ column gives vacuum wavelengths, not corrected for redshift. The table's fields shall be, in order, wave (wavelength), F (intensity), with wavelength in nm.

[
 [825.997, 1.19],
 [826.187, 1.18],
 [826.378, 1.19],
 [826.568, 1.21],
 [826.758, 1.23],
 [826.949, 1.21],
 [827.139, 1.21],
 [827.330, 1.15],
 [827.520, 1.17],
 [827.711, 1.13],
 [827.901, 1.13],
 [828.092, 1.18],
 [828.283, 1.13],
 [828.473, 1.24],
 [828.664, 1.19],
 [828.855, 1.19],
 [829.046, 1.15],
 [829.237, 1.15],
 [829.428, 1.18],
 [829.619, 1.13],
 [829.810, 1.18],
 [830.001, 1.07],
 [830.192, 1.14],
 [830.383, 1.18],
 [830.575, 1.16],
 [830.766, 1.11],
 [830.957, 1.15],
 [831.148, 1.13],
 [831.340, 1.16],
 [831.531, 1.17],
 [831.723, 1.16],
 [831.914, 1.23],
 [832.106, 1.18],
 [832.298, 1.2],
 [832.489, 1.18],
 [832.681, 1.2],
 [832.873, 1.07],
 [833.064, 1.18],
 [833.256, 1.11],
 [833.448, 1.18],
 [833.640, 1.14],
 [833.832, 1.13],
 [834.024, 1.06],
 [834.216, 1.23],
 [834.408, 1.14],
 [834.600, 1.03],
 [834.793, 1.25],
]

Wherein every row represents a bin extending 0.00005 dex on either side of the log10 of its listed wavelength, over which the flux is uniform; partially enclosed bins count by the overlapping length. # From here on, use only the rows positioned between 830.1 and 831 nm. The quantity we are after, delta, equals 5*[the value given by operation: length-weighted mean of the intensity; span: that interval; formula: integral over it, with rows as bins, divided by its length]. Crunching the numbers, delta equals 5.74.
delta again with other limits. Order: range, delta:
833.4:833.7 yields 5.79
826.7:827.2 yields 6.08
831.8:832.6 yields 5.98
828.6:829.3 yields 5.85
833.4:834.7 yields 5.64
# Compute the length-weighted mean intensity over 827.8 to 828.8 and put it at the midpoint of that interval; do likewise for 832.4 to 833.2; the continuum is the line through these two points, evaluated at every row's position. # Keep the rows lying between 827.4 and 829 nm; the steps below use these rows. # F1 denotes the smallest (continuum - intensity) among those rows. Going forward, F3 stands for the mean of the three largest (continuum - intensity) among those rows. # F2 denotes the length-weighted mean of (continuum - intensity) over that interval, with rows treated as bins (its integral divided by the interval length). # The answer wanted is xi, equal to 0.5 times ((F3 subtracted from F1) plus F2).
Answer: -0.053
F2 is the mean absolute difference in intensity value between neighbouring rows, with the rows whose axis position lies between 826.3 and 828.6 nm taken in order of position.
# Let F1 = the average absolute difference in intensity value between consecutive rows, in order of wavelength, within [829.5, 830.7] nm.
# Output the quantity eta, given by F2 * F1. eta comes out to 0.0021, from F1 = 0.058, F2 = 0.035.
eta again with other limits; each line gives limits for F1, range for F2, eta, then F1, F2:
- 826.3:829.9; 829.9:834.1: 0.0016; 0.034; 0.046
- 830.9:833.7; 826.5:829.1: 0.0017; 0.048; 0.035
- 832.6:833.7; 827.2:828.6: 0.0038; 0.084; 0.045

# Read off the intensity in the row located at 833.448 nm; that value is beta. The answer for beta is 1.18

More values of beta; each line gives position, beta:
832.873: 1.07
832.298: 1.2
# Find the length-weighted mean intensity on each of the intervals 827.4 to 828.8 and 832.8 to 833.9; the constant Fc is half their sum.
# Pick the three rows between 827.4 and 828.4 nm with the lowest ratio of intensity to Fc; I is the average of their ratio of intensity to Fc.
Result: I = 0.98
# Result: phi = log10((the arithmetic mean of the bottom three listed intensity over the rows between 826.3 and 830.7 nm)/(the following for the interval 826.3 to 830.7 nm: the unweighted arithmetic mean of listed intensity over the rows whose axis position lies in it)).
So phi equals -0.023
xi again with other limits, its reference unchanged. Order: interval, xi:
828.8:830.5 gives -0.027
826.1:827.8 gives -0.041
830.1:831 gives -0.014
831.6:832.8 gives -0.043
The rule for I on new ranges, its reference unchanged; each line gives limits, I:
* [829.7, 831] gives 0.96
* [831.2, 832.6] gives 1.01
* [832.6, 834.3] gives 0.94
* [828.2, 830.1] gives 0.96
